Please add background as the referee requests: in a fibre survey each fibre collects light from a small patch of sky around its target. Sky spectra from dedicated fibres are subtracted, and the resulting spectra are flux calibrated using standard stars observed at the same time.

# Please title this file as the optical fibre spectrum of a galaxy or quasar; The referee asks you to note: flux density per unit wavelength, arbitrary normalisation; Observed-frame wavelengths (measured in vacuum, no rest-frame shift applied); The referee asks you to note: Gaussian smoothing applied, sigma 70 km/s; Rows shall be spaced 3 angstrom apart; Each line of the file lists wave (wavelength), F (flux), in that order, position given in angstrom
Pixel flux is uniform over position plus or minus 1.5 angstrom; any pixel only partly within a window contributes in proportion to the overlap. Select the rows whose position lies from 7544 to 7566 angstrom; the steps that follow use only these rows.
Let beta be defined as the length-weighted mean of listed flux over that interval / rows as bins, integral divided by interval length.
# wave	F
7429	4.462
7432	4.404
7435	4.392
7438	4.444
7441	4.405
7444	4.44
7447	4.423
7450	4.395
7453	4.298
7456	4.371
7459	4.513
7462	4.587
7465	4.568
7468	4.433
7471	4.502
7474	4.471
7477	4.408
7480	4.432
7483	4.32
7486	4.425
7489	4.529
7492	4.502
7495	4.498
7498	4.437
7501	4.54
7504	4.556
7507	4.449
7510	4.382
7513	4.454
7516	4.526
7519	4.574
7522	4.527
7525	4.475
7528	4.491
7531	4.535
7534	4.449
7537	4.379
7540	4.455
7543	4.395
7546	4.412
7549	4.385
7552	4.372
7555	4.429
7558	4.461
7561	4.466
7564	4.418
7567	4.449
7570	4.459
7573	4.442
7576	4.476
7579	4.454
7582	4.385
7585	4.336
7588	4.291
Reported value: 4.42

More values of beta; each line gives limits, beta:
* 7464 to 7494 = 4.46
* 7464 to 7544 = 4.47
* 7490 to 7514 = 4.48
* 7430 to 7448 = 4.42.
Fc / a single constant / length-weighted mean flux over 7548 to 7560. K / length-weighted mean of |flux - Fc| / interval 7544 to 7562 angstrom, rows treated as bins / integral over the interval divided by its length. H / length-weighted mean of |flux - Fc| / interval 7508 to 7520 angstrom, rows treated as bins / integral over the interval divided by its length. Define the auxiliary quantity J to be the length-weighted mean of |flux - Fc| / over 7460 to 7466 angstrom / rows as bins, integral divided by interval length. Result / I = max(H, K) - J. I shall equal -0.08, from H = 0.080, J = 0.158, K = 0.03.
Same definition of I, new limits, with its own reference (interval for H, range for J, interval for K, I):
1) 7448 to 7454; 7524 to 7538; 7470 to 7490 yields -0.01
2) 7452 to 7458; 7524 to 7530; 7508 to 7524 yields 0.02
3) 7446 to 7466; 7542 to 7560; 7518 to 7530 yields 0.07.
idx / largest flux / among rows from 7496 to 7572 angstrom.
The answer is 4.574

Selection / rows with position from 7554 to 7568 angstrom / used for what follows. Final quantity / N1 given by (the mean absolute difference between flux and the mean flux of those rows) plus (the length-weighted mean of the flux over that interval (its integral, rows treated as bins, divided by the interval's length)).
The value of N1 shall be 4.46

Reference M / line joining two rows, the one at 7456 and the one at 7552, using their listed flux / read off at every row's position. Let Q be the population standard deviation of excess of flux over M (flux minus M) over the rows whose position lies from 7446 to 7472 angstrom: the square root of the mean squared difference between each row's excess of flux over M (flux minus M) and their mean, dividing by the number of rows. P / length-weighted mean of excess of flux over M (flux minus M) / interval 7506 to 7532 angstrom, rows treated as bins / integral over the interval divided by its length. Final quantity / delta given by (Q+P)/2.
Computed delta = 0.104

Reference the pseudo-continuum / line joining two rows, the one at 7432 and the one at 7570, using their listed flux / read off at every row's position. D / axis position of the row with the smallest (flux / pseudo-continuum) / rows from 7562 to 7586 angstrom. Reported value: 7585 angstrom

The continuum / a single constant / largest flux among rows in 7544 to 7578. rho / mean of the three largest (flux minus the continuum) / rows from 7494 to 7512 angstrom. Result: 0.055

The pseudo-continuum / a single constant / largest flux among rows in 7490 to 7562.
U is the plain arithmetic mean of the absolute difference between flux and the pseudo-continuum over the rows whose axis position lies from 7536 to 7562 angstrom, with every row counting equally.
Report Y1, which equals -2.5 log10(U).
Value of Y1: 2.0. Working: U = 0.16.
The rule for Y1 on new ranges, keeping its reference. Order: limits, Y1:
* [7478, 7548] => 2.4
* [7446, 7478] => 2.3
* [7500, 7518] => 2.6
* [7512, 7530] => 2.9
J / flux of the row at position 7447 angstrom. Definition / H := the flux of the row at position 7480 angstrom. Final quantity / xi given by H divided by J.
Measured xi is 1.00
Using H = 4.432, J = 4.423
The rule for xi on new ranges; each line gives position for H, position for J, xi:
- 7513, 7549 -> 1.02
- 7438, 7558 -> 1.00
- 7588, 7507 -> 0.96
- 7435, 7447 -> 0.99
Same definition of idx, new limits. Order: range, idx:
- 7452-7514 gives 4.587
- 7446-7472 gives 4.587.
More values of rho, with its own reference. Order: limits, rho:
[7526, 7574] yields 0.021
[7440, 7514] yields 0.094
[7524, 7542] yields 0.024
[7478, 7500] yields 0.034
